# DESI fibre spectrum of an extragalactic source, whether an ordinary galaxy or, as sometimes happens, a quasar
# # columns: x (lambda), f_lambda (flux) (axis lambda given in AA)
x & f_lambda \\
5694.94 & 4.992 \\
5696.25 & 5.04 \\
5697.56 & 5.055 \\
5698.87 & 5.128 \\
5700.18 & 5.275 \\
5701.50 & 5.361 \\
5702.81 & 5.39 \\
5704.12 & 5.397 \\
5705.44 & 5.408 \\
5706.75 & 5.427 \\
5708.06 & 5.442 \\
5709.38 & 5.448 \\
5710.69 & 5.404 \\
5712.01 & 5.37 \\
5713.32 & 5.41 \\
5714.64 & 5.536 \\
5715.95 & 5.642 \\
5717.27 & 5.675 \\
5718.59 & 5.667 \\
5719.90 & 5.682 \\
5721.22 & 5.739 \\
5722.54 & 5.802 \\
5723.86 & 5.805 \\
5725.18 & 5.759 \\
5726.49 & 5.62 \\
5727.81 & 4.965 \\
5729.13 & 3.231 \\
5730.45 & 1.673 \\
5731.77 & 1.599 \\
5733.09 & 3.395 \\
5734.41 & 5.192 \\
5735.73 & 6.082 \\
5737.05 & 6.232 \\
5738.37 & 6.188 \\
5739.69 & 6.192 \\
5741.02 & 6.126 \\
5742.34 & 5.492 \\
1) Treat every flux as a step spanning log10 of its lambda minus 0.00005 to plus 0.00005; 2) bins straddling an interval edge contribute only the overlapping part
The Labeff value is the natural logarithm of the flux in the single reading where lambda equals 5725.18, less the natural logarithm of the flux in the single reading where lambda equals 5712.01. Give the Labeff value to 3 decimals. 0.070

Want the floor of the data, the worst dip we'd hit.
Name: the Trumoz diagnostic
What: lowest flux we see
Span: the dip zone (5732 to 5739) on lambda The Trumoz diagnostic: 3.395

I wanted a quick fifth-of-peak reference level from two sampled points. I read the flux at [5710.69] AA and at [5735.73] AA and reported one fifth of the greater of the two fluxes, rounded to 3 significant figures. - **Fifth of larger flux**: 1.22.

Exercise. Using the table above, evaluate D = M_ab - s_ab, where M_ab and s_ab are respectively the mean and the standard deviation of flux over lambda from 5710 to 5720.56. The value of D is 5.42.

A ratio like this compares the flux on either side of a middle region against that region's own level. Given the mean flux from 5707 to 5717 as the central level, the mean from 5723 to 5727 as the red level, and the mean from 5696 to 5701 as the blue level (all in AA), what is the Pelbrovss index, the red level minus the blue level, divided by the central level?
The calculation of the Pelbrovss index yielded 0.11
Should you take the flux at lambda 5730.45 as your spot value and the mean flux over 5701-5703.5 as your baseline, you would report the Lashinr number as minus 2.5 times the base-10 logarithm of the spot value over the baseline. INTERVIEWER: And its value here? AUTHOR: 1.27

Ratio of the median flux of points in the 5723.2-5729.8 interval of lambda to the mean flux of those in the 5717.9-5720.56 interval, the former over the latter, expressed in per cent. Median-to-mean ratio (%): 99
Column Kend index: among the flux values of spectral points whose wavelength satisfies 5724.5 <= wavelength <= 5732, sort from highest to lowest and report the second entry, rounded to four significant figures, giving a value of 5.620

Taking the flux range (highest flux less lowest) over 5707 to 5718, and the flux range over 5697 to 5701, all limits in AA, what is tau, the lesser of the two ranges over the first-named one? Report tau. 0.72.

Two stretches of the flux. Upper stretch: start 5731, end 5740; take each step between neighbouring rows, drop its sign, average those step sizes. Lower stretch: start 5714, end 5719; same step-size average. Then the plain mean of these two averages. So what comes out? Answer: 0.41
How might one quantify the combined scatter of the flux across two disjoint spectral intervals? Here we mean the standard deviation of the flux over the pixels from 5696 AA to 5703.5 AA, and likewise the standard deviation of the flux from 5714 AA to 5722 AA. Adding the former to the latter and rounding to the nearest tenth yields 0.2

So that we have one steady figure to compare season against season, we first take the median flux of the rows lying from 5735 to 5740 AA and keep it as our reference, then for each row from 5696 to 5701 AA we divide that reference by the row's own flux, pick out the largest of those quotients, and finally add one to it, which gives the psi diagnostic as 2.23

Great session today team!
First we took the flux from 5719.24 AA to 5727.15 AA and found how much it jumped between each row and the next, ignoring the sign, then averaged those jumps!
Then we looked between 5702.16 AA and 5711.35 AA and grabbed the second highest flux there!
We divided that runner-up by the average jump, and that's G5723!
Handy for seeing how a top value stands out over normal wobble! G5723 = 88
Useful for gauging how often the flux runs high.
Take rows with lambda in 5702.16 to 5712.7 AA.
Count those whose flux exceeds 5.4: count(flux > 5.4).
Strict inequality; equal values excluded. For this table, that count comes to 5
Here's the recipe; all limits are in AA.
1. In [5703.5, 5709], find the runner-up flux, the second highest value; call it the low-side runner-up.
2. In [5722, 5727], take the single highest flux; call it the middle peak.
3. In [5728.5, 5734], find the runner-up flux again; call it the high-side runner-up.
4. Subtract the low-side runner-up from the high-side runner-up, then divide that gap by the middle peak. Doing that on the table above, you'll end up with -0.38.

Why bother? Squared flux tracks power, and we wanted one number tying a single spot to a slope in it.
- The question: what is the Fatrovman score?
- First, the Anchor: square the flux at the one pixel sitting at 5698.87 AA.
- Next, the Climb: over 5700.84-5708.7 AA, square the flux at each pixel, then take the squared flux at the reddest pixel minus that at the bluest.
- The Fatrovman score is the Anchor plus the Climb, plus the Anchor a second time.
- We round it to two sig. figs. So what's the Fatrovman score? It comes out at 53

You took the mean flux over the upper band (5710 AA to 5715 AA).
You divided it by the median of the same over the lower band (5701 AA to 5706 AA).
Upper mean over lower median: 1.01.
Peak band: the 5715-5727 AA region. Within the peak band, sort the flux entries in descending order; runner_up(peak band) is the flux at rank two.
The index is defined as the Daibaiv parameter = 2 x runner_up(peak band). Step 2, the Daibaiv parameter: 11.6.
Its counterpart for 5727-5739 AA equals 12.4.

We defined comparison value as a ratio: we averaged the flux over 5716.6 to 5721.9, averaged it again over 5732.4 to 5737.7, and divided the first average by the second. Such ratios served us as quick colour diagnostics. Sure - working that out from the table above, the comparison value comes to 1.09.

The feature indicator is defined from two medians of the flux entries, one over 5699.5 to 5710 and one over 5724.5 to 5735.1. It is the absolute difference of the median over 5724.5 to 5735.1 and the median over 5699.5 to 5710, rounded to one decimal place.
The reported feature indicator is 1.2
